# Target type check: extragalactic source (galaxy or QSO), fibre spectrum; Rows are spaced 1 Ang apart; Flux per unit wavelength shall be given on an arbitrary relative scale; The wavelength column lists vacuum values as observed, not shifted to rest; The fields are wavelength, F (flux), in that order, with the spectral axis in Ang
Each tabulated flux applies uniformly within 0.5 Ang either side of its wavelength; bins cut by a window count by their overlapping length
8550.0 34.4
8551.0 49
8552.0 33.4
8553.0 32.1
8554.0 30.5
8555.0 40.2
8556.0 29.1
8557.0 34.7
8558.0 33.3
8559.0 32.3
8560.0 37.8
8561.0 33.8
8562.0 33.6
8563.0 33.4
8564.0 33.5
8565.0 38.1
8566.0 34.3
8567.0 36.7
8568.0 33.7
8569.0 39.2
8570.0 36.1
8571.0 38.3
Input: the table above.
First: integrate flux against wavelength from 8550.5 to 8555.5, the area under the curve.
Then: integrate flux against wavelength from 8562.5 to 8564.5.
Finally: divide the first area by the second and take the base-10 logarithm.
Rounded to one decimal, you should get 0.4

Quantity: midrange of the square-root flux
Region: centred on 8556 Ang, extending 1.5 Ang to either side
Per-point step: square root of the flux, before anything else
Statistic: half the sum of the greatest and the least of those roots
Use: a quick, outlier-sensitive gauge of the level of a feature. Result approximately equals 5.87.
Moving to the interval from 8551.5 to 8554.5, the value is 5.65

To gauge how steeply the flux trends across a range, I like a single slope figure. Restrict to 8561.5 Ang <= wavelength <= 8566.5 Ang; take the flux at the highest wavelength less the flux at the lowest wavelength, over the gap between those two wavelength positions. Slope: 0.2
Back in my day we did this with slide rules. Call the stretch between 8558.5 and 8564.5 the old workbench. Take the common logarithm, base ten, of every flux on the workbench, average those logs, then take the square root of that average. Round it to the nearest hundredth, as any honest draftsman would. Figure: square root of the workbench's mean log 1.24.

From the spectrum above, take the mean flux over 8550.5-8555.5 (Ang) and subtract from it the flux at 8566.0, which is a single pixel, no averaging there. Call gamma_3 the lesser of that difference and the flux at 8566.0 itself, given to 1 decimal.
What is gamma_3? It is 2.7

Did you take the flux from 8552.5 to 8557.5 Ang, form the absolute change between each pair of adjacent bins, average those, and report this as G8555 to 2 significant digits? 7.0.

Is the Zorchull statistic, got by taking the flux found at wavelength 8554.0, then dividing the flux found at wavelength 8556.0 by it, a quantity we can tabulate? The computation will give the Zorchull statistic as 0.95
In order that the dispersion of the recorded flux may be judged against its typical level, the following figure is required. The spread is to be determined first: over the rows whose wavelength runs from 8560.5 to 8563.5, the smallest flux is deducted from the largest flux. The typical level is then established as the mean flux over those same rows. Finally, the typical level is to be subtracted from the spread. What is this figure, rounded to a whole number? -33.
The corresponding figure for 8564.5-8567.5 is -33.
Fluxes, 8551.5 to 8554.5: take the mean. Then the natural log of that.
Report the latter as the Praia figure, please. 3.47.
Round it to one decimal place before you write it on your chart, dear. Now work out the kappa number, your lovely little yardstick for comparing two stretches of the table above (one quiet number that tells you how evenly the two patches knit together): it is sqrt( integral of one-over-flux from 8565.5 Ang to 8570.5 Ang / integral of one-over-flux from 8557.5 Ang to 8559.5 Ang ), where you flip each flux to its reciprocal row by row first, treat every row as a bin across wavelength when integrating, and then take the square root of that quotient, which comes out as 1.5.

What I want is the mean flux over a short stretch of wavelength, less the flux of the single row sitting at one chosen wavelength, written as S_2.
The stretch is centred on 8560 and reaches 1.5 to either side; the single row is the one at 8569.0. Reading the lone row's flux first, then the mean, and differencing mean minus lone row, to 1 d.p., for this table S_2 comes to -4.6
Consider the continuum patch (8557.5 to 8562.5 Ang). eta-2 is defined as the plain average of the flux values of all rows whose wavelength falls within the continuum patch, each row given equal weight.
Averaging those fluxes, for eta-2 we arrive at 34.2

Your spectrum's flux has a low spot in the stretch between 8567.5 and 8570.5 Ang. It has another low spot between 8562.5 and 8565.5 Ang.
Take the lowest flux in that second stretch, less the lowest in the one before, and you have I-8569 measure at 0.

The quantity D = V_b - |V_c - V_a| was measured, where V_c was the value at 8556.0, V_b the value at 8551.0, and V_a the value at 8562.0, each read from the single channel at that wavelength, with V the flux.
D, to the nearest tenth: 44.5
